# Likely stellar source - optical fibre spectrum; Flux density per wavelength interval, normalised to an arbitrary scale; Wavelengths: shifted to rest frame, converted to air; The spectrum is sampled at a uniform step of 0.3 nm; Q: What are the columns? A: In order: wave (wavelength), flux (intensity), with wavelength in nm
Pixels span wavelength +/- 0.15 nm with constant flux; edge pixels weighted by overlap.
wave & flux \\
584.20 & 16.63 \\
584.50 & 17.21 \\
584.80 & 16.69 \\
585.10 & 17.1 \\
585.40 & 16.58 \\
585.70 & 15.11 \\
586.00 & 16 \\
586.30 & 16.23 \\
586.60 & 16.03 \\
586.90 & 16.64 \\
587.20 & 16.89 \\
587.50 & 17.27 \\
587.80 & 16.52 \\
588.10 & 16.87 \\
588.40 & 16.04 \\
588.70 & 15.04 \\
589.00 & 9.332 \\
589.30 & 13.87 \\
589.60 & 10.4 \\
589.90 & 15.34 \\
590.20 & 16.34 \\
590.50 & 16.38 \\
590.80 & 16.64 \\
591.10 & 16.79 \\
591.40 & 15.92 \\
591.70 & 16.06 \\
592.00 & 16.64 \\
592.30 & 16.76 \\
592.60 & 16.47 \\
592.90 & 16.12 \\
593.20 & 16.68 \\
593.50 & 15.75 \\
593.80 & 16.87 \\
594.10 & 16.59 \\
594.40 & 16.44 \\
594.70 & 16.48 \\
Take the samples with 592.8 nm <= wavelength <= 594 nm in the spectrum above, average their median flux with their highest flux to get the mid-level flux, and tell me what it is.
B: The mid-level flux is 16.6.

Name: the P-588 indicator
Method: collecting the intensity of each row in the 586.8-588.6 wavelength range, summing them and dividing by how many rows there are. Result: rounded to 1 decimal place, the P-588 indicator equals 16.7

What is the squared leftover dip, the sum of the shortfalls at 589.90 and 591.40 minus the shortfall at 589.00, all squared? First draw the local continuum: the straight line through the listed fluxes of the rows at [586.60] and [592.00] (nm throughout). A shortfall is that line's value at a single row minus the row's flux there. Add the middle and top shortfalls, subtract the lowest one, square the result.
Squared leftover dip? 28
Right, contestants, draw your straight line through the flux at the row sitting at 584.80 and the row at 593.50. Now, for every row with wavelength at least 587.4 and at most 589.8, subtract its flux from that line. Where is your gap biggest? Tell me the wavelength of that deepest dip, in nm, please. 589.00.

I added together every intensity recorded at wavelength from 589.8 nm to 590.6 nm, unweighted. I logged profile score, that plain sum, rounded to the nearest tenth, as 48.1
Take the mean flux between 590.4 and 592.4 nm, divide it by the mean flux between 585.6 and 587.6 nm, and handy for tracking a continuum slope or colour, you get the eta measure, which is 1.01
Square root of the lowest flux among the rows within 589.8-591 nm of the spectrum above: 3.92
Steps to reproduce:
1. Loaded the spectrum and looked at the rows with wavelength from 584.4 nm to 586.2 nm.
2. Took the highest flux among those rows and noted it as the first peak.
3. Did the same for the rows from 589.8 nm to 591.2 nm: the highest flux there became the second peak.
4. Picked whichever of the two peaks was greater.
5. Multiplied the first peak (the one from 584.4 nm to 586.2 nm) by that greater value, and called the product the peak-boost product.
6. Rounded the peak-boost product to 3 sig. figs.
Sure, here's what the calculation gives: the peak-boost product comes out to 296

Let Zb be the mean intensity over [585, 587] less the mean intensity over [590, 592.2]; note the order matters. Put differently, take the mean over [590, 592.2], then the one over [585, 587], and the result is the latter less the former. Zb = -0.2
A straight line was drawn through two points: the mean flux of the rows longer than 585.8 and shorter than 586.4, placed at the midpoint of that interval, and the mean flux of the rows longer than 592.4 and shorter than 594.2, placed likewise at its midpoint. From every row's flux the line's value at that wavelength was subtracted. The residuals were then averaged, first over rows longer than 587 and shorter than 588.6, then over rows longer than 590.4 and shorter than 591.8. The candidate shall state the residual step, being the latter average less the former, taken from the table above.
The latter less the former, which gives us -0.5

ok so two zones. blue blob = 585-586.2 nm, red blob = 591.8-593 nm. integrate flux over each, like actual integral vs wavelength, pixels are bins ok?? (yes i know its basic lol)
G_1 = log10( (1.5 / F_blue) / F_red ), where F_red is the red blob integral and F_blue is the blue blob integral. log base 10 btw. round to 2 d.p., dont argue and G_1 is -2.41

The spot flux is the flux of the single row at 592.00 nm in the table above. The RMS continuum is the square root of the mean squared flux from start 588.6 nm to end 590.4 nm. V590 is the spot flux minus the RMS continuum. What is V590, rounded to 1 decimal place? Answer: 3.0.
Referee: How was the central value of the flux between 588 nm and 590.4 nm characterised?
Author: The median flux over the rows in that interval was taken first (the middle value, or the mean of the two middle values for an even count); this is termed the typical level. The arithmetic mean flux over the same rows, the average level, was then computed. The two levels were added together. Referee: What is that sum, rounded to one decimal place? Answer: 29.3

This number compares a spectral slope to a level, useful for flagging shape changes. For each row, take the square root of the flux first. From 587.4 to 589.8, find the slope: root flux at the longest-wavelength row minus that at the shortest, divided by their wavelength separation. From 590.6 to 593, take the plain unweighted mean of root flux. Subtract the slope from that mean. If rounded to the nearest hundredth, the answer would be 4.50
